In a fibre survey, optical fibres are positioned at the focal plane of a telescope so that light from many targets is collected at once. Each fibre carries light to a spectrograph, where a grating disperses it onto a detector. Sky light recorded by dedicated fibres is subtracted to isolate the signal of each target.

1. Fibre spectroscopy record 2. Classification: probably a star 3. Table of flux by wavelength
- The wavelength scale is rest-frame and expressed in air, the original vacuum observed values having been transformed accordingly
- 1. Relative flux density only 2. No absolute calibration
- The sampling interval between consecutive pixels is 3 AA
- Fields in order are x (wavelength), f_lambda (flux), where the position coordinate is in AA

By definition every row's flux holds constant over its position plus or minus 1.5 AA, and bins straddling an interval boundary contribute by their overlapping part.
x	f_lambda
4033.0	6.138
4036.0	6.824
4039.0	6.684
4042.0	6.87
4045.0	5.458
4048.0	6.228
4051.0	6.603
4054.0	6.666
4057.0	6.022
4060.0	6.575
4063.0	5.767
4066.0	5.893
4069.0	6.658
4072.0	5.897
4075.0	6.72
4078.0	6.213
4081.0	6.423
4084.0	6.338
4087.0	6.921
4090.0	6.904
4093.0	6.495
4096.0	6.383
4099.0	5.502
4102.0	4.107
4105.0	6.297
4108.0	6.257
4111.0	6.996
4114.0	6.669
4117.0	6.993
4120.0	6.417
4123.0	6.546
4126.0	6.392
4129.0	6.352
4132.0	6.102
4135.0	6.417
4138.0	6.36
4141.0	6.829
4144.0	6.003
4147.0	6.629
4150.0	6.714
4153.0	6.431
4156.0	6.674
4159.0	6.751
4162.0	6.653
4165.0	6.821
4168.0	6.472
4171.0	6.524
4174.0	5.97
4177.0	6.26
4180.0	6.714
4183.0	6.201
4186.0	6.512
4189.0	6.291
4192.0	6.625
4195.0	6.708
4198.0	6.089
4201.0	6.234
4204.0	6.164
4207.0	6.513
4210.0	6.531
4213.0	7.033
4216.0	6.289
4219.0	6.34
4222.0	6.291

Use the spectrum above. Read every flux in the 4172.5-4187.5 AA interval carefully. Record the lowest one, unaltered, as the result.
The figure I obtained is 5.97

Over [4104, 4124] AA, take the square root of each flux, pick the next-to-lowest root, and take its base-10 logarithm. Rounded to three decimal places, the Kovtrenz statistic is 0.400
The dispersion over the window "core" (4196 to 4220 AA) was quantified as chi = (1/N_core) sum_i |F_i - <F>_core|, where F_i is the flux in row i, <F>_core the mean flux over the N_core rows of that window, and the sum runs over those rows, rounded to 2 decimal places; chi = 0.22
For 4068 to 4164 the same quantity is 0.32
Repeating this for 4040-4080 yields 0.38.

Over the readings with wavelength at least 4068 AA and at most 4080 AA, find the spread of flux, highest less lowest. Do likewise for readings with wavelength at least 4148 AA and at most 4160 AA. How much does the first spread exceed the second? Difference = 0.50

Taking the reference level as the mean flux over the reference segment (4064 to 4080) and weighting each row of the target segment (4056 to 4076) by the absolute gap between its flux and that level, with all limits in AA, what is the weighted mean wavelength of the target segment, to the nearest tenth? 4066.7 AA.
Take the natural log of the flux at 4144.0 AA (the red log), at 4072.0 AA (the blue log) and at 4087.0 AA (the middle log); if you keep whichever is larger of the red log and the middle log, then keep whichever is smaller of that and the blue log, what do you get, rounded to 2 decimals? 1.77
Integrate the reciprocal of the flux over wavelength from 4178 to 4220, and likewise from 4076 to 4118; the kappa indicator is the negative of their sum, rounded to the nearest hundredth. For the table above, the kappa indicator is -13.29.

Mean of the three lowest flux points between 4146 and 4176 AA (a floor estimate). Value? 6.29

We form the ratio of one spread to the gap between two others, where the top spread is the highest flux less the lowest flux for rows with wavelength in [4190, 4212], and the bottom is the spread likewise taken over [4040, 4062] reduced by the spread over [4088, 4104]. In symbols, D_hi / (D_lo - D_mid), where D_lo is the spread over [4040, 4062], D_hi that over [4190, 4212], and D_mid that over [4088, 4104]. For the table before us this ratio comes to -0.4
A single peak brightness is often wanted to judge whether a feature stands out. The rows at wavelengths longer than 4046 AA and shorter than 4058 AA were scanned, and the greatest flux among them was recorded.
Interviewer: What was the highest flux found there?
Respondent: 6.666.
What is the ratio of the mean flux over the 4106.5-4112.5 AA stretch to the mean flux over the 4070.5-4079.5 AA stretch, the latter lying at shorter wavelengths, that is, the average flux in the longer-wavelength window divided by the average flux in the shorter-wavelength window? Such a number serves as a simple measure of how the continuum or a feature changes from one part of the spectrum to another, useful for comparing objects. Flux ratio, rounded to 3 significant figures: 1.06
